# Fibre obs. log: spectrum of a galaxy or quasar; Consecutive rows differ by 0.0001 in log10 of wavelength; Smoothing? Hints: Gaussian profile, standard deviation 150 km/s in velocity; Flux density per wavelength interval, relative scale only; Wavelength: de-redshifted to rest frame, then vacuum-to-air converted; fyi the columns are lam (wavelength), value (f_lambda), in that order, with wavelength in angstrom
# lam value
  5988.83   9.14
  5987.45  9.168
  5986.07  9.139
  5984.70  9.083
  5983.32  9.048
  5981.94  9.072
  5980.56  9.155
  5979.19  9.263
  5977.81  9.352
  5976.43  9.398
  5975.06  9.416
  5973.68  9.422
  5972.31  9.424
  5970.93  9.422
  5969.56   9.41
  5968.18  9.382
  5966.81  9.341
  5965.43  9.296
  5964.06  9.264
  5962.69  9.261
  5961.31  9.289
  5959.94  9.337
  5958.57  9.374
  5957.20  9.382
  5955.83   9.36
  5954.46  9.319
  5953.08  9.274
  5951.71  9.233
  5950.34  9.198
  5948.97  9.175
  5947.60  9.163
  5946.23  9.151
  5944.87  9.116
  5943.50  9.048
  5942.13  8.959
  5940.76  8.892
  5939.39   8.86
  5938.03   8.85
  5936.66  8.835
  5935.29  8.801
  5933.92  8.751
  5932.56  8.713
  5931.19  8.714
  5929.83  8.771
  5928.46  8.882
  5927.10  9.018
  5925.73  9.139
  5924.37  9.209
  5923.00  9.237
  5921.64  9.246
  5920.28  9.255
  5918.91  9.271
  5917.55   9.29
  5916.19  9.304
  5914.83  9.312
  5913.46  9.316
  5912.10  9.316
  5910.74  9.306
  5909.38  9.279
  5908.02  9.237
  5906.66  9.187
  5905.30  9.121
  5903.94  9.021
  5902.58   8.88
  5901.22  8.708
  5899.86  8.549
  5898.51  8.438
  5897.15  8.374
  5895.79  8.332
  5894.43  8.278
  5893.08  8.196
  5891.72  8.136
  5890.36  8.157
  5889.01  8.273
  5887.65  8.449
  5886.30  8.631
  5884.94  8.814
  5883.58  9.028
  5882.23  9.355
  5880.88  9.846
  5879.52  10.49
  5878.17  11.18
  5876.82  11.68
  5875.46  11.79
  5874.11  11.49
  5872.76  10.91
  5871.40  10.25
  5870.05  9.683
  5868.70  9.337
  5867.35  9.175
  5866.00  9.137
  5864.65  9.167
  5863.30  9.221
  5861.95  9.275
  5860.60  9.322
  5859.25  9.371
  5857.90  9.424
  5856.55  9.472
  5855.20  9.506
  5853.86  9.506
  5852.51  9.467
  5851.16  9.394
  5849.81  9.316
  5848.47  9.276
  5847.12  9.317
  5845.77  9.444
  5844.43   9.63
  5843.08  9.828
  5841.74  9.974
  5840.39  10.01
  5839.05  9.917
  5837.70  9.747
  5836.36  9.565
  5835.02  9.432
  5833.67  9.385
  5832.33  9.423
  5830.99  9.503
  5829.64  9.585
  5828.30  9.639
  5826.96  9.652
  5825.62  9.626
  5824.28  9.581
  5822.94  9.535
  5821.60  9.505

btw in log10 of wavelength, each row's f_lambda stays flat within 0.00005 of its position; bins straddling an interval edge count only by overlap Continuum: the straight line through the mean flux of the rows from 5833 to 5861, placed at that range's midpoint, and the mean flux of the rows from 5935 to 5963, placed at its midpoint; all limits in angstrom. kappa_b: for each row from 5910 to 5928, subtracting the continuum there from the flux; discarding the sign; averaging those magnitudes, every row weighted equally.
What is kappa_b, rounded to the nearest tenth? 0.0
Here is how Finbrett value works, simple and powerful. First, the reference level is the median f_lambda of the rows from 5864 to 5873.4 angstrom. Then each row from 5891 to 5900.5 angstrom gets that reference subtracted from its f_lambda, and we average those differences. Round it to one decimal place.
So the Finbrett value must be -1.0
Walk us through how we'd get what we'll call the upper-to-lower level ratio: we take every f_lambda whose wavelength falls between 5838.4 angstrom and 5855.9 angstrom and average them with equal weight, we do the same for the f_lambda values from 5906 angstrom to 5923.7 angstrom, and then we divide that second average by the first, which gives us 0.97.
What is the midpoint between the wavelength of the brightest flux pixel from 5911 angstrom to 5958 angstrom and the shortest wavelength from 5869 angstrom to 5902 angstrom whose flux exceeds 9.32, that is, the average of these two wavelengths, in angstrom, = 5913.6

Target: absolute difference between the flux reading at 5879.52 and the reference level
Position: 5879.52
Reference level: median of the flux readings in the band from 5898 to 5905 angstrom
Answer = 1.8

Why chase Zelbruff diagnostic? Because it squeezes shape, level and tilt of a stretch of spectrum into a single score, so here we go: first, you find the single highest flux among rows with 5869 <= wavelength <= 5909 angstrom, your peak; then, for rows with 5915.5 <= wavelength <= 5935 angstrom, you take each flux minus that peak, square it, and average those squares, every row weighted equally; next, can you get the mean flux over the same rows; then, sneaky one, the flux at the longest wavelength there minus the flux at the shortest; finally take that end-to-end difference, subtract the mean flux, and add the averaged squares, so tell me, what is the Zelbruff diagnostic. -2.1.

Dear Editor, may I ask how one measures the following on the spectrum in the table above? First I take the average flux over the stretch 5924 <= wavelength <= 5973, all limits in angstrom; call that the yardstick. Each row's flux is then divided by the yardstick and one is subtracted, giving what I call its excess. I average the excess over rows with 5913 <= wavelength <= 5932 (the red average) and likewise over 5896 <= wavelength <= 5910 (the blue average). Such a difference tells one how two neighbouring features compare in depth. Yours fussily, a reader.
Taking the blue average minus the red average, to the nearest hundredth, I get -0.03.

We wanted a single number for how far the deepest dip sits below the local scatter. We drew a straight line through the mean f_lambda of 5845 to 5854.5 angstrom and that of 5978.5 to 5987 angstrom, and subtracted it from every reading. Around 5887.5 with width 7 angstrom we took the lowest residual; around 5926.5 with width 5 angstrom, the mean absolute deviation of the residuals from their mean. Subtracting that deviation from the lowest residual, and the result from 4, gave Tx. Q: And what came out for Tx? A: 5.26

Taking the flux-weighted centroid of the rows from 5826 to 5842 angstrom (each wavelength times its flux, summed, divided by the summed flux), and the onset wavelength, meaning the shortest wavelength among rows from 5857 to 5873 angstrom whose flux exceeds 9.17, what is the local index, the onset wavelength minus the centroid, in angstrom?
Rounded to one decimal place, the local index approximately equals 23.5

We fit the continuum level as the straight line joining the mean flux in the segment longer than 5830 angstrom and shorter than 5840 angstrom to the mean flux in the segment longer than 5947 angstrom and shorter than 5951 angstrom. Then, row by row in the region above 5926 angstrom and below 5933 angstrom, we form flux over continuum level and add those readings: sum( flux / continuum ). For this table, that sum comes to 4.77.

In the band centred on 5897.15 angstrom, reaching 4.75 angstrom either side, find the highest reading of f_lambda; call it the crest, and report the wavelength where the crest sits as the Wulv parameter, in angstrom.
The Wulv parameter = 5901.22 angstrom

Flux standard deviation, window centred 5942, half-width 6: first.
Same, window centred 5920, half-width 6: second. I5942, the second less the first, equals -0.08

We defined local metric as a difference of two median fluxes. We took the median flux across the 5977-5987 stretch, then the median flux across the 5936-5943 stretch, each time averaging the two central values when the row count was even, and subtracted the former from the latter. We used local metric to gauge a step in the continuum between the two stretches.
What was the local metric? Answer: -0.28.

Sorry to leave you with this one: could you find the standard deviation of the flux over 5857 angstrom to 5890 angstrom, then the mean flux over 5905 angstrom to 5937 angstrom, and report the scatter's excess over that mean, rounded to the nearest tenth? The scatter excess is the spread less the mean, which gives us -8.1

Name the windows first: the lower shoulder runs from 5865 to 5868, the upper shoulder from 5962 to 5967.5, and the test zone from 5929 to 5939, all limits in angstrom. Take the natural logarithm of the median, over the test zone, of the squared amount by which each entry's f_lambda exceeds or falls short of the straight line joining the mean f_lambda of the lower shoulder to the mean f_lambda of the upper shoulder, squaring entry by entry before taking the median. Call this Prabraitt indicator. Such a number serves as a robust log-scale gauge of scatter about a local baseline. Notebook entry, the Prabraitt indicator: -1.5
